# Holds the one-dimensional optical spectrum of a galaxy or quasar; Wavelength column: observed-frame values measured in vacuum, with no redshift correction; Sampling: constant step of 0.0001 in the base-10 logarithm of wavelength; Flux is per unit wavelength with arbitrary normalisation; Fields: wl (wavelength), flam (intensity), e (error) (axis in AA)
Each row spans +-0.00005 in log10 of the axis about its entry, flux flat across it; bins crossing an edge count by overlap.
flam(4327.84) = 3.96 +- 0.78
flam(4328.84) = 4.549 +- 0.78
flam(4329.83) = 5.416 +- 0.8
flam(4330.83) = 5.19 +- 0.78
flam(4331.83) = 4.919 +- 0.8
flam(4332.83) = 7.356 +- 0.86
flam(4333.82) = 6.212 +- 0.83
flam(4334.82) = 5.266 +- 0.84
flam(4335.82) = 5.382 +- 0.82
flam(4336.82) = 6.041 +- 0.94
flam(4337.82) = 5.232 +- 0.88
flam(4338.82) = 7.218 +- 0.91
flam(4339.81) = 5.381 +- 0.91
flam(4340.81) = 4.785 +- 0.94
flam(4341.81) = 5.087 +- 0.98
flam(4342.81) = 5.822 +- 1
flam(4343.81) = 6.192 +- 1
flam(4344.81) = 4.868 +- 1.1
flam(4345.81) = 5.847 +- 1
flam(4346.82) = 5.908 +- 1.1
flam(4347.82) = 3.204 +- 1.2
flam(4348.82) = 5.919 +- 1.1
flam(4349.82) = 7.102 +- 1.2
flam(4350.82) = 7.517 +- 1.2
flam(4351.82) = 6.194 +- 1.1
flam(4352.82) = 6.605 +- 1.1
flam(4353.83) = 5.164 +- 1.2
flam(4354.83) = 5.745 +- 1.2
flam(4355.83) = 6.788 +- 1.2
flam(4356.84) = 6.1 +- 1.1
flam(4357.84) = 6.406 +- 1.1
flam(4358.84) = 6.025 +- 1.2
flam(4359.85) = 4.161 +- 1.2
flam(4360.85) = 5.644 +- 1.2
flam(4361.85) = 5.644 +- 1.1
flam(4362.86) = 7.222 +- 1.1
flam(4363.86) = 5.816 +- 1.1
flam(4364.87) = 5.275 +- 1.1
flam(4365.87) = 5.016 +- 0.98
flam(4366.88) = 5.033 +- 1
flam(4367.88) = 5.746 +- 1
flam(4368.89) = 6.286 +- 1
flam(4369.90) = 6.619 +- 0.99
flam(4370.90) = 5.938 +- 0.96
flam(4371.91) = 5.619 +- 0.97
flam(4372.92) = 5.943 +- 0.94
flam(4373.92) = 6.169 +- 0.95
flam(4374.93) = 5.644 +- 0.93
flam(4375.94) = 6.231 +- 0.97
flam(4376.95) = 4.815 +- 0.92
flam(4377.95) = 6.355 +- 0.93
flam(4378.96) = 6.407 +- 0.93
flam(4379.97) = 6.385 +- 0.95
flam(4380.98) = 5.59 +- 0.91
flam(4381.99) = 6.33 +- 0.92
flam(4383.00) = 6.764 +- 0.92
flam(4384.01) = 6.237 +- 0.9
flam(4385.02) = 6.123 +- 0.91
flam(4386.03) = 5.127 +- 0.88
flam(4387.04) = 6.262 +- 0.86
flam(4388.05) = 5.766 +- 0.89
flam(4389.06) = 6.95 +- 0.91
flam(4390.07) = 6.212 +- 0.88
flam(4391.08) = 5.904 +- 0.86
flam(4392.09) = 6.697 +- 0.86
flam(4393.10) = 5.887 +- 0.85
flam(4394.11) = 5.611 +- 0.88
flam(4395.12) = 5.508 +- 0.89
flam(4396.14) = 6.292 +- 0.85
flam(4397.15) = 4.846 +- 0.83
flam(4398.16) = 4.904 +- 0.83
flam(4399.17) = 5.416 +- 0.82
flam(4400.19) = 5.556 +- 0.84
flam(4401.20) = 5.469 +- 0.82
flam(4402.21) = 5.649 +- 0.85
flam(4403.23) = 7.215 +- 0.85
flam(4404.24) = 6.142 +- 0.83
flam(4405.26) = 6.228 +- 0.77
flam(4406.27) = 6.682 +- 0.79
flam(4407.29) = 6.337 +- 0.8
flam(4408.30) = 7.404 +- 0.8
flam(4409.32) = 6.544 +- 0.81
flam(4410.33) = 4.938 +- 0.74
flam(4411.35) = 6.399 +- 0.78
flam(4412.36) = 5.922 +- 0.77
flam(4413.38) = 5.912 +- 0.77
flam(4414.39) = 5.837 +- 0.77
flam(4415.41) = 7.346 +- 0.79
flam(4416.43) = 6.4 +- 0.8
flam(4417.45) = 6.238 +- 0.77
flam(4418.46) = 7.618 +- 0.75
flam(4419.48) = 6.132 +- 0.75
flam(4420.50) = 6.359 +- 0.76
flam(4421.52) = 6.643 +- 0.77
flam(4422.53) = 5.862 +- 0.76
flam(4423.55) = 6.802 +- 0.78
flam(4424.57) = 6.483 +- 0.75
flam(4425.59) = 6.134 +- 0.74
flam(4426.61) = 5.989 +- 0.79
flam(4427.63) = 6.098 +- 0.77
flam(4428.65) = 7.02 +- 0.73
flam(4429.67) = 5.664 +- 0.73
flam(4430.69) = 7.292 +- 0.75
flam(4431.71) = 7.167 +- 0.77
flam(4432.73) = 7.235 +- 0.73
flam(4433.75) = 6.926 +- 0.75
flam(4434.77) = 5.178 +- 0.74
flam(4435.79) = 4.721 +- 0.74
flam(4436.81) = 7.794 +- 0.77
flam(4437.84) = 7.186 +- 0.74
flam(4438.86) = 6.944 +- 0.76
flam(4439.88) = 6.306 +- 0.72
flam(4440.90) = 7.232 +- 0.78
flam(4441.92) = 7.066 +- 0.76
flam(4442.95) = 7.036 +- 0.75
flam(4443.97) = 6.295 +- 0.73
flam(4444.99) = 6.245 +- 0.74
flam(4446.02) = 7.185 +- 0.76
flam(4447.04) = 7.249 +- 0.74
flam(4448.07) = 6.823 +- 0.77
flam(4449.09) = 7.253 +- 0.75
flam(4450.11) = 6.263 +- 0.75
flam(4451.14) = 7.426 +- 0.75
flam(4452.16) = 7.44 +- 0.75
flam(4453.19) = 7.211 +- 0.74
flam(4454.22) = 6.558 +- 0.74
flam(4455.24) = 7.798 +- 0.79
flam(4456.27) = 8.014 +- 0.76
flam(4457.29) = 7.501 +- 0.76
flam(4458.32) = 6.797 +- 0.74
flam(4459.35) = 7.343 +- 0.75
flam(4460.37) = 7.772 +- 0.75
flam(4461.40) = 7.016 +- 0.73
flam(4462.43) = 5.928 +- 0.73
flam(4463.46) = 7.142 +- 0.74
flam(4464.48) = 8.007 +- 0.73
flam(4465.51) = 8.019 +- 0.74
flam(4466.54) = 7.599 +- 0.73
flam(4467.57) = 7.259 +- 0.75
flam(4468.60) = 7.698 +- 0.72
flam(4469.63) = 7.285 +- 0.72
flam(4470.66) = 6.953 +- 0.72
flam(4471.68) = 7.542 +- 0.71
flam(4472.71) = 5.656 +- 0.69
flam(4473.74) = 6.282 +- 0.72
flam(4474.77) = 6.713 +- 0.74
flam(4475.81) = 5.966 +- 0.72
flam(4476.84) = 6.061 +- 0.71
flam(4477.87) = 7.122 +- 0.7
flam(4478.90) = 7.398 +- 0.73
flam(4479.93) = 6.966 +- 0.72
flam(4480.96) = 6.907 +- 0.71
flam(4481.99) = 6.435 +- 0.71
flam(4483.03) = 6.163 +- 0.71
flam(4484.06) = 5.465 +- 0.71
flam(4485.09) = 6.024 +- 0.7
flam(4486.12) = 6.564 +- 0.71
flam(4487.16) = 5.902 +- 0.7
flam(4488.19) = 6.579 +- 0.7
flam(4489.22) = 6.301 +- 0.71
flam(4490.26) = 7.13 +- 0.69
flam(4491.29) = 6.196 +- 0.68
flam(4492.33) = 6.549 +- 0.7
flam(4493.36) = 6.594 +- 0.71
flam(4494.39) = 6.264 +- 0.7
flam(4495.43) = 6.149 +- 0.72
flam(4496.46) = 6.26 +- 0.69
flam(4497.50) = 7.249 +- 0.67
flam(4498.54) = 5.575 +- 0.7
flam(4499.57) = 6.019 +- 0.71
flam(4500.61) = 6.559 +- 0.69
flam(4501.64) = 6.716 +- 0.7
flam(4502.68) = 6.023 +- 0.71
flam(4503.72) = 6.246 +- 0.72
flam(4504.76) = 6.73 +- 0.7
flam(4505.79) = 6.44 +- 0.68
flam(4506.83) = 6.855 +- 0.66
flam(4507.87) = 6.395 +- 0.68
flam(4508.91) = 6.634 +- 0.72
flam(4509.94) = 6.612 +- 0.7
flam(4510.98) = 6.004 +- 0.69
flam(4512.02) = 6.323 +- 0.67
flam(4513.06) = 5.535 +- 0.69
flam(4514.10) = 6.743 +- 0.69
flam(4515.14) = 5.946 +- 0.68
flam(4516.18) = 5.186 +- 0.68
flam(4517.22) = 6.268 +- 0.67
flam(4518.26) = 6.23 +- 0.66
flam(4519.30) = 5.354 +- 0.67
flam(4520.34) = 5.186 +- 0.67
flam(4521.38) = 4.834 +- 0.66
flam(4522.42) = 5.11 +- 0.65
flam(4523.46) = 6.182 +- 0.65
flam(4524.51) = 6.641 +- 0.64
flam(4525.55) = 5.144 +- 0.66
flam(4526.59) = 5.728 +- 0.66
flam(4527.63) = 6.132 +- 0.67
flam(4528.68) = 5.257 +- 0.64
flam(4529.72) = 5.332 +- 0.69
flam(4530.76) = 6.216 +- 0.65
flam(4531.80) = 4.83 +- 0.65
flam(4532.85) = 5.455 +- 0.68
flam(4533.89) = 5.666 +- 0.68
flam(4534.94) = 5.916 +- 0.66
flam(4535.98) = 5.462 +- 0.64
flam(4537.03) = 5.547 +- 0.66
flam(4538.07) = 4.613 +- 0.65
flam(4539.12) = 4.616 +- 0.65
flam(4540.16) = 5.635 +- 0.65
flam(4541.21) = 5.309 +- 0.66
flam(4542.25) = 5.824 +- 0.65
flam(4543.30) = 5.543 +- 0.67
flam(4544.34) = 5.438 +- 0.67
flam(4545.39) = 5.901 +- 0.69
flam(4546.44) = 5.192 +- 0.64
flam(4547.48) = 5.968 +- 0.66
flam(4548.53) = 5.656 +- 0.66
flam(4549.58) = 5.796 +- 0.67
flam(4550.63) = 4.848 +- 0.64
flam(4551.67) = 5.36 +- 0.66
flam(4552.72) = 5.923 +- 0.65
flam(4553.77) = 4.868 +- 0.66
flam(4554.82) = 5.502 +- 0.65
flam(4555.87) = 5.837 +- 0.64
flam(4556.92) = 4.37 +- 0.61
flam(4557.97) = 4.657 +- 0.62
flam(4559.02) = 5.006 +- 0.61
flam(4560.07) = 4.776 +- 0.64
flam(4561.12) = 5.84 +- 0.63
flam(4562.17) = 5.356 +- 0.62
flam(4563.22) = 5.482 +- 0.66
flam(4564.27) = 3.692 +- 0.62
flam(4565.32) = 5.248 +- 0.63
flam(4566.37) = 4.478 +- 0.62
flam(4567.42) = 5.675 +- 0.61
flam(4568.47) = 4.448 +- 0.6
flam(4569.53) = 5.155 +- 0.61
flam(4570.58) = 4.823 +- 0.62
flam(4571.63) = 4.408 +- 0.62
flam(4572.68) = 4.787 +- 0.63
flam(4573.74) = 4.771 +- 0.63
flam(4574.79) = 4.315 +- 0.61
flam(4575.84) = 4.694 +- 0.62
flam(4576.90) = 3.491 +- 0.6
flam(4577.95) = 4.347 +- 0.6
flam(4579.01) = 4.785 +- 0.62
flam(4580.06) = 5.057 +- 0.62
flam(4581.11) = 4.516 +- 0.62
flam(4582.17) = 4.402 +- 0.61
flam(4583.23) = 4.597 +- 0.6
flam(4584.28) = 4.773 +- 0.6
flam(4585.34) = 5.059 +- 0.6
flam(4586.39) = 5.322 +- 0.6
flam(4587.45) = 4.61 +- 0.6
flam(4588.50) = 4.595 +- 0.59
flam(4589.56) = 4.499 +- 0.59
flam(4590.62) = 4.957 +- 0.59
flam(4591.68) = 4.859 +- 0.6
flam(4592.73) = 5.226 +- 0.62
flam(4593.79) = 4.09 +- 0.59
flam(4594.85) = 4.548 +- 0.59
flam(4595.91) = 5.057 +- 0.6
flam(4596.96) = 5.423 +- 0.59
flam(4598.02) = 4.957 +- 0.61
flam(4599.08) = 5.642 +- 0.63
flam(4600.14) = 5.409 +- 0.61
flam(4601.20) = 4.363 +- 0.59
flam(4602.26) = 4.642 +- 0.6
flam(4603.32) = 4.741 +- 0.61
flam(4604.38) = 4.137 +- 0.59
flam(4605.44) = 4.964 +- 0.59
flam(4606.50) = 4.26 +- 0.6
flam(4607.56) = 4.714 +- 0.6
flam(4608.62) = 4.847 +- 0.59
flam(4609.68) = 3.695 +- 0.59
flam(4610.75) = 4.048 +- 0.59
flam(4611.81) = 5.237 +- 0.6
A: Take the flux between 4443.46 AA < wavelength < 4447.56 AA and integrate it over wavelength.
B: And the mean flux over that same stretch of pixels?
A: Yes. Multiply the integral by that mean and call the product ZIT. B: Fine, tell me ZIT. 186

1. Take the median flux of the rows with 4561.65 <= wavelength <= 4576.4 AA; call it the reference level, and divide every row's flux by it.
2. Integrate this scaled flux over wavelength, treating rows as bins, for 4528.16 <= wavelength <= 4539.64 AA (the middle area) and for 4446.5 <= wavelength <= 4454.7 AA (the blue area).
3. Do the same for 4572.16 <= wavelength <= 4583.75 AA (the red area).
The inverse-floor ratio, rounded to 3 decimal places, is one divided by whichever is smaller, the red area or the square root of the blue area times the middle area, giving 0.091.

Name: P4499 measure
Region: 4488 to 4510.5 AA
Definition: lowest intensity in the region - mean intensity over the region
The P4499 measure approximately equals -0.88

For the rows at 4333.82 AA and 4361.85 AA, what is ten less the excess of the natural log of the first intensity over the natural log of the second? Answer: 9.90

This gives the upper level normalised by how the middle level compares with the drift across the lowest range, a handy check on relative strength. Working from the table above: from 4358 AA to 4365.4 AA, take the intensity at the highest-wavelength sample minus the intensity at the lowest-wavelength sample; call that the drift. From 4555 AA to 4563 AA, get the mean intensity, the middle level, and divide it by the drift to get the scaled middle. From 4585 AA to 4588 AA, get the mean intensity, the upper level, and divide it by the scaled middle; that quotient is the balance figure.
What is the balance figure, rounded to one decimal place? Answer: -0.7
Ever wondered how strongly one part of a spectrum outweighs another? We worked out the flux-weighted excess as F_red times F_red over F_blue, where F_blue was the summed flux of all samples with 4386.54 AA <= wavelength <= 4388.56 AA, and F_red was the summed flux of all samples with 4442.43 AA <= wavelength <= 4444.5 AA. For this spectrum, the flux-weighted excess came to 15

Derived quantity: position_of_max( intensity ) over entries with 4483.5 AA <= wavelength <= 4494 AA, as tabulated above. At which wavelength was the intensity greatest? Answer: 4490.26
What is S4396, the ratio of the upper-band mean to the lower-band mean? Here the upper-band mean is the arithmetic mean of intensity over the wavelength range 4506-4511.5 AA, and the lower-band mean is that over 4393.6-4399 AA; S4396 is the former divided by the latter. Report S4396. 1.2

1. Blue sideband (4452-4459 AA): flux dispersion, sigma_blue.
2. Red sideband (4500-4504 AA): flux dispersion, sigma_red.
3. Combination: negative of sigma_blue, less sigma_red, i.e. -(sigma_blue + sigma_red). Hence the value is -0.8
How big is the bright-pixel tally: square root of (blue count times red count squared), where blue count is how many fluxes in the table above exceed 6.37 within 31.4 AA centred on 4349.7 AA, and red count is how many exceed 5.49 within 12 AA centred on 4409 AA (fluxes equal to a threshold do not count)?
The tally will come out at 29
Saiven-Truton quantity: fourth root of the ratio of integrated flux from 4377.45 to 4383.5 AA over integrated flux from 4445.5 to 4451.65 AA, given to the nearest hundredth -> 0.97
